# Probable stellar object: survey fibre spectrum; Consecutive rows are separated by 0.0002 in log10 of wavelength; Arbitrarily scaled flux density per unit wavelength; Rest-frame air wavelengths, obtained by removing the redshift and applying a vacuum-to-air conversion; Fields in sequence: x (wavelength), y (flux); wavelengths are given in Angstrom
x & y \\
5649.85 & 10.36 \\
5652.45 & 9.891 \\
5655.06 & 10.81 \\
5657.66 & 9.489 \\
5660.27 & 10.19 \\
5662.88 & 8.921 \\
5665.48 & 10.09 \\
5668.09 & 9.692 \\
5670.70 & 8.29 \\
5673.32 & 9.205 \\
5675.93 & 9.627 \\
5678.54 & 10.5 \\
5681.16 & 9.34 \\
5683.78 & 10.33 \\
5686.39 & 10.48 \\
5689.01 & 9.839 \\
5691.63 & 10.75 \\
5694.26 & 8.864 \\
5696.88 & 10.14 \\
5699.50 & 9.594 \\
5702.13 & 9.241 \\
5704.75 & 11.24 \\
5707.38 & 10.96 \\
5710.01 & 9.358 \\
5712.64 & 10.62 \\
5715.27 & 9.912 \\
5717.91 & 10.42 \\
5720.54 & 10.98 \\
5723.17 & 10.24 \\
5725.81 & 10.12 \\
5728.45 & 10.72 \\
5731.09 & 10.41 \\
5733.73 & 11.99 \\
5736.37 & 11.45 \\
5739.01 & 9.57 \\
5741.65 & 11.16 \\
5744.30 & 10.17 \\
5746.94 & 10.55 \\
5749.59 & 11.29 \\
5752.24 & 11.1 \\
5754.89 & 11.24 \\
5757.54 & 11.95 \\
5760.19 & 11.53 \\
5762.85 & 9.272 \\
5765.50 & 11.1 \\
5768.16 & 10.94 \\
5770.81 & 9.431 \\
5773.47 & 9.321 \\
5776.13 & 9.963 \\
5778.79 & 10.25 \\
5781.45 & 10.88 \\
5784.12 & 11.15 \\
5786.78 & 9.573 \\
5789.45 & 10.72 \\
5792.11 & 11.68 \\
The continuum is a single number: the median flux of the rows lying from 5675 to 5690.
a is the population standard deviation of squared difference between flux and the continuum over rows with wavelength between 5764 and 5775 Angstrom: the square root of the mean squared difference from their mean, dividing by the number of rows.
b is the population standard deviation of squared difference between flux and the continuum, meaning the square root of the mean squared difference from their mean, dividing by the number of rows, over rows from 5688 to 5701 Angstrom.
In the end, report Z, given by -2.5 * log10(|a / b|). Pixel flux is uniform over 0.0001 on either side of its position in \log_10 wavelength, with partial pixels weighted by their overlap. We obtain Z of 1.0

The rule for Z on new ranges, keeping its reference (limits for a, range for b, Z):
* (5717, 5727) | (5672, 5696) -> 0.3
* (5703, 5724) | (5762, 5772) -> -0.8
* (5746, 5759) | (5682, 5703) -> -0.9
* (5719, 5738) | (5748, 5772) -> -0.4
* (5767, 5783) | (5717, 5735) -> 1.6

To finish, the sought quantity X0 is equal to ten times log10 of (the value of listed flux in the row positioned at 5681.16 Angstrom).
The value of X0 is 9.7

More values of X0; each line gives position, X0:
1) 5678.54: 10.2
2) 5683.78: 10.1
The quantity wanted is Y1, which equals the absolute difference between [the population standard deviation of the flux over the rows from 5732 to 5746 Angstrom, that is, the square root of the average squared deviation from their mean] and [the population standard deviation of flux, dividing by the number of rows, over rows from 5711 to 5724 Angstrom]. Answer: 0.52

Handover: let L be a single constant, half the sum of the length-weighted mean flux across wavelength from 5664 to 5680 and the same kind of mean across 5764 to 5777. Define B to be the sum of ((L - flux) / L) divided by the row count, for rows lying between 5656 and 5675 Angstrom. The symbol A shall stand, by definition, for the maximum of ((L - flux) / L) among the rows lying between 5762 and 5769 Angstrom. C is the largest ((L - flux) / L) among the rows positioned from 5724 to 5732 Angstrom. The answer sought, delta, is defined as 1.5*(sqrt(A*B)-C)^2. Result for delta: 0.009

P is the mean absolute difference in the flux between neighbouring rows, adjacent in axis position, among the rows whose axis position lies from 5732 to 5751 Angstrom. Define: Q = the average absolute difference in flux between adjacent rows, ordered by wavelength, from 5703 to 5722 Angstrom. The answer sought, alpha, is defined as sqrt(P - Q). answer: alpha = 0.45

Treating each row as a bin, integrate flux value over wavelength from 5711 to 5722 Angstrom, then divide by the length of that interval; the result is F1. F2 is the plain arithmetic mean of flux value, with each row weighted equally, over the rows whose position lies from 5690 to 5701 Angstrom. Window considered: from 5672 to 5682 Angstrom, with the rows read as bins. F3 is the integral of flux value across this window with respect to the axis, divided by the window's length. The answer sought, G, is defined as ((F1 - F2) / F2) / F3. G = 0.006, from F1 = 10.4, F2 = 9.8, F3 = 9.7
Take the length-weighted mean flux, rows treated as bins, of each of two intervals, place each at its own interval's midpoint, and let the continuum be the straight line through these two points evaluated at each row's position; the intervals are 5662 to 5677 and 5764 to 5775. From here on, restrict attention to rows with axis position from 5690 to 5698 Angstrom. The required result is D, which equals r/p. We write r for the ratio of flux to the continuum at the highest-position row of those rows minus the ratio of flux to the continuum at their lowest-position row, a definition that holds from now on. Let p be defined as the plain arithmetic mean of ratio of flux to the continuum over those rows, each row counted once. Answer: -0.07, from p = 1.04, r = -0.07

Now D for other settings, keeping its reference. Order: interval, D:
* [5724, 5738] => 0.11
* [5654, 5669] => -0.13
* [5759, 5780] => -0.14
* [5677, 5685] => -0.02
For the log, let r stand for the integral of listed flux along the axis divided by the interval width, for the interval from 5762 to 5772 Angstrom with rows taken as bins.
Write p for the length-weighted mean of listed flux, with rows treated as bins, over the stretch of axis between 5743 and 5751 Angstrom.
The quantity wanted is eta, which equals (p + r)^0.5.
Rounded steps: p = 10.7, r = 10.2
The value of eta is 4.57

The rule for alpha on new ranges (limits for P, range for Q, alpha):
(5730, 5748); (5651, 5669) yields 0.44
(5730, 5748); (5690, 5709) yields 0.32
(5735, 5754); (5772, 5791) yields 0.45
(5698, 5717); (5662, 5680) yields 0.41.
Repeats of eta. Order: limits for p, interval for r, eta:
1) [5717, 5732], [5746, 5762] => 4.66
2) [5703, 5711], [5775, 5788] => 4.57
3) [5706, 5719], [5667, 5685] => 4.45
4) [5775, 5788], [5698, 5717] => 4.53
